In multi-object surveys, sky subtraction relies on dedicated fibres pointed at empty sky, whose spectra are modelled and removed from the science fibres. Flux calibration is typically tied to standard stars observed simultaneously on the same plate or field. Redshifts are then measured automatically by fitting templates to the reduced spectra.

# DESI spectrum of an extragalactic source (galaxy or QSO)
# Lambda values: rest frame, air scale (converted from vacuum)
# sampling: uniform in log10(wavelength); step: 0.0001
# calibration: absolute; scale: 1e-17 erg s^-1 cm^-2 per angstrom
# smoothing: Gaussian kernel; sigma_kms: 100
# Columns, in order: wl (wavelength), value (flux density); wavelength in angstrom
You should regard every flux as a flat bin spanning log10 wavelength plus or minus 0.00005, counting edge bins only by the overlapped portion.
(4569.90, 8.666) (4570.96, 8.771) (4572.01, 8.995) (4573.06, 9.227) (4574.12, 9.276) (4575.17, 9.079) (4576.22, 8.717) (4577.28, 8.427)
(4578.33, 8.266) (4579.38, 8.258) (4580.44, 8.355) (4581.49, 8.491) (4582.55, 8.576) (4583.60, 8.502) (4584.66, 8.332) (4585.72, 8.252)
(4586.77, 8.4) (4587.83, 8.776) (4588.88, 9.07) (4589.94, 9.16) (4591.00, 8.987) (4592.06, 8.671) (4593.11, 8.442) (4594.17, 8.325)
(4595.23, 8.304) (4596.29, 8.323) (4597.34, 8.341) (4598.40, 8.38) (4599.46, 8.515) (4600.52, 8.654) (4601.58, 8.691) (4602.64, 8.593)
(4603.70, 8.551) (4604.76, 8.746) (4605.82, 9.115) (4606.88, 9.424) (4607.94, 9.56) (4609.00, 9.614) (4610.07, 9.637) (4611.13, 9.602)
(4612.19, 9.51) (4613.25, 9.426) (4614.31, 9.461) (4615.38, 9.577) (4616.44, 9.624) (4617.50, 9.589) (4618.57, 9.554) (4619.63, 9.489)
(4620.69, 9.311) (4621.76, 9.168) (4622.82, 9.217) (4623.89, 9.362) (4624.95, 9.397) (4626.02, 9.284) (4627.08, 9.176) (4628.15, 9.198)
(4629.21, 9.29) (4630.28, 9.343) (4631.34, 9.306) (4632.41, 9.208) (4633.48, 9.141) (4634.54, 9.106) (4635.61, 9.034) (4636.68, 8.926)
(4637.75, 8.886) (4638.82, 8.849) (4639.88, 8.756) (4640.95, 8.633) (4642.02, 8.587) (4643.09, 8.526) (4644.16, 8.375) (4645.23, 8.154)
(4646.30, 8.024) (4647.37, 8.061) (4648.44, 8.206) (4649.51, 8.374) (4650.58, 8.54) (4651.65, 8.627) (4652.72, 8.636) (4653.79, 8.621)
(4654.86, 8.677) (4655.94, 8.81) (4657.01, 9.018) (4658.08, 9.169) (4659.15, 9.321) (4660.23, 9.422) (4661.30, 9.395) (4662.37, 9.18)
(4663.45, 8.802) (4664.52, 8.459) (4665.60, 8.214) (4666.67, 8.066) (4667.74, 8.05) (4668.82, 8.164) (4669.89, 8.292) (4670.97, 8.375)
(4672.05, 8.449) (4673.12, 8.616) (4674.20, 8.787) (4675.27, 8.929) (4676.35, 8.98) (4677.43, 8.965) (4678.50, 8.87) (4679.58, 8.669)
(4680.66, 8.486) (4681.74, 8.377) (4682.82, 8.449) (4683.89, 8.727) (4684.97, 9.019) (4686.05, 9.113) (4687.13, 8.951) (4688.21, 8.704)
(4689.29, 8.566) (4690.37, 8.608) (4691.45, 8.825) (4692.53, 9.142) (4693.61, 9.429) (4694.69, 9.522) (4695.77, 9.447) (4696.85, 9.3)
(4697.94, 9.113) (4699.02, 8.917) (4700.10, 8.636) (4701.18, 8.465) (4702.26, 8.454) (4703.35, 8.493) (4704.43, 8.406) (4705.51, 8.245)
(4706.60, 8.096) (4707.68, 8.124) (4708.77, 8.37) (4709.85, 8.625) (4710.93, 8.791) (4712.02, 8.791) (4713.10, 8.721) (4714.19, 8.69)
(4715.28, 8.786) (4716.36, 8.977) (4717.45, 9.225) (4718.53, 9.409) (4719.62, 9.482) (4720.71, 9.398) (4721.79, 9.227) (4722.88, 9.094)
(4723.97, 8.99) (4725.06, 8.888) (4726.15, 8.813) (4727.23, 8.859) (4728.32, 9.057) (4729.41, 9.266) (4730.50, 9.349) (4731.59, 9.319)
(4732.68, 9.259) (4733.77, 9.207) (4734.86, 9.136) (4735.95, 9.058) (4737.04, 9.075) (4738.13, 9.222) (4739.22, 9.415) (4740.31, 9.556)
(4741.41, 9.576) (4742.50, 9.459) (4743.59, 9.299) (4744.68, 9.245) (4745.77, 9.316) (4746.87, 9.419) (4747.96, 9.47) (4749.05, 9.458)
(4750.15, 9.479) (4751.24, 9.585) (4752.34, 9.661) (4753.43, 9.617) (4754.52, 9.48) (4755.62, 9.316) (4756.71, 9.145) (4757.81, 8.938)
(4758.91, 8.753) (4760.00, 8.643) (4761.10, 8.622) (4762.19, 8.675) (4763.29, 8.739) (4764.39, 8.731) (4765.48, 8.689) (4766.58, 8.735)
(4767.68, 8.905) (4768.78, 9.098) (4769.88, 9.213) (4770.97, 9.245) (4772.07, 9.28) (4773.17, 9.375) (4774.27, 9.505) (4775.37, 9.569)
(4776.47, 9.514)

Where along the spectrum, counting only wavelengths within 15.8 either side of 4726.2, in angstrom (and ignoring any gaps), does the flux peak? 4741.41 angstrom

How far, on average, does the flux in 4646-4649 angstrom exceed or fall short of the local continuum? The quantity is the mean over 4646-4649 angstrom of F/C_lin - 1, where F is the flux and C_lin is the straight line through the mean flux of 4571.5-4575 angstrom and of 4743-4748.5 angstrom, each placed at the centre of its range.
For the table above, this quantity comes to -0.12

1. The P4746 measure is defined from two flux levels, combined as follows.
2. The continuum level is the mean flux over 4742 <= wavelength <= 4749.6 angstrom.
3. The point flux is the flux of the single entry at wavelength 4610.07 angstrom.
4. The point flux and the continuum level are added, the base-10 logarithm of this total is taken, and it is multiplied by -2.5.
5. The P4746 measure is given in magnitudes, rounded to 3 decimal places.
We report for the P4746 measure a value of -3.198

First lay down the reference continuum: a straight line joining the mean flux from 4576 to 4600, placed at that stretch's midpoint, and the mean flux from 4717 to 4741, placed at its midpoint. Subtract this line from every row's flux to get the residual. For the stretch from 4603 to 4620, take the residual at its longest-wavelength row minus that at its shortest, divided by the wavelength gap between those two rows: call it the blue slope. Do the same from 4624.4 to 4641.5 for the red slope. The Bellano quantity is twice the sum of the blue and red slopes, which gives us 0.00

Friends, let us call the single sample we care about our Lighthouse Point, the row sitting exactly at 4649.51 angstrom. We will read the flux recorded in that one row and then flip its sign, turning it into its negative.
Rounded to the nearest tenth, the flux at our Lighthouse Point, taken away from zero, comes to -8.4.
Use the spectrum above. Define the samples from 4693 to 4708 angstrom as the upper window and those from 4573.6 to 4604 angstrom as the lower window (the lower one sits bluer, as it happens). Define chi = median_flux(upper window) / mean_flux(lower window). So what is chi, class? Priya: 1.00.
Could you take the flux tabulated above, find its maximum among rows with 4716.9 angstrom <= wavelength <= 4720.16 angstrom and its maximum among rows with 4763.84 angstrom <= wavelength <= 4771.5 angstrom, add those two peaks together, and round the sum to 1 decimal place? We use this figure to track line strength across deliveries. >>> 18.7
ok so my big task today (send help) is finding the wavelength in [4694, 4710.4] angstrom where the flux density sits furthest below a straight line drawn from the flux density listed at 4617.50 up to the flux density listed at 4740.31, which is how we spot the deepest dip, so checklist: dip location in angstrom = 4706.60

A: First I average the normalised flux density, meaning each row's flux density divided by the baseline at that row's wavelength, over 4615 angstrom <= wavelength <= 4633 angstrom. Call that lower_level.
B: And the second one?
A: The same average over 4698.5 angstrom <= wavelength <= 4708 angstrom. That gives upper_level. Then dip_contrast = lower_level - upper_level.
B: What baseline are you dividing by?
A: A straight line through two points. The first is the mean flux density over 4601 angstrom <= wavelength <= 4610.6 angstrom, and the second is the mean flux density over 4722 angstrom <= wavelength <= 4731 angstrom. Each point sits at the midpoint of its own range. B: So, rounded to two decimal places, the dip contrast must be 0.10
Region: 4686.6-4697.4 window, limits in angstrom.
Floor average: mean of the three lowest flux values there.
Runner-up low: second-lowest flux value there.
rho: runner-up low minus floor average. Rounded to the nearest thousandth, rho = -0.018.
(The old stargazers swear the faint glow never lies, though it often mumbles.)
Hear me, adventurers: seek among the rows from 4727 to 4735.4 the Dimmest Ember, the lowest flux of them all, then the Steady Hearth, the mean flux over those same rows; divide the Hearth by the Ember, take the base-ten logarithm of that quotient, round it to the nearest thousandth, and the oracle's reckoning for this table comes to 0.016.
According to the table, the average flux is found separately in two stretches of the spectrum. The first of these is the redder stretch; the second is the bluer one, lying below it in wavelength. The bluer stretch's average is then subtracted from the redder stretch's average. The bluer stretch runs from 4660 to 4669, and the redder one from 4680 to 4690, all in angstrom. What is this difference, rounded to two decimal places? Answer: 0.07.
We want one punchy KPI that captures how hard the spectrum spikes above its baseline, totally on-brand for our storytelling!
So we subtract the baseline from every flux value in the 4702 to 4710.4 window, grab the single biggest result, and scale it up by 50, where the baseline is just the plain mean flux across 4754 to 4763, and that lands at -16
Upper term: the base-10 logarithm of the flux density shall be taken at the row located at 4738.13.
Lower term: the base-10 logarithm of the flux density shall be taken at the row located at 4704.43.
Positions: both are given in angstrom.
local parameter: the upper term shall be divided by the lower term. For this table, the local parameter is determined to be 1.04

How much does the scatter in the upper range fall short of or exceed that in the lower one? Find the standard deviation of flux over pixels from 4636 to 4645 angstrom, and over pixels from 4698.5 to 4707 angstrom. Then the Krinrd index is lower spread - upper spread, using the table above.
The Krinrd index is -0.05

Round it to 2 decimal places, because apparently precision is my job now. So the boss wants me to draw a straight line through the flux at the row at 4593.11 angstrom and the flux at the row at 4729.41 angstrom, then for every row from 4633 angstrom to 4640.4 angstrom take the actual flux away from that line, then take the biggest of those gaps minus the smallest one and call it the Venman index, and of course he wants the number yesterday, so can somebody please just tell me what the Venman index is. 0.42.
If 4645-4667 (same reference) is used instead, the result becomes 1.39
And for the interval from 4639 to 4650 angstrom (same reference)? 0.77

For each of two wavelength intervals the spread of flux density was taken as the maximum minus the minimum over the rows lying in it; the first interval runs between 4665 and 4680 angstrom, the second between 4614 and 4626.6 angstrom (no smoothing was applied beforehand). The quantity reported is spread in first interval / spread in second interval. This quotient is 2.04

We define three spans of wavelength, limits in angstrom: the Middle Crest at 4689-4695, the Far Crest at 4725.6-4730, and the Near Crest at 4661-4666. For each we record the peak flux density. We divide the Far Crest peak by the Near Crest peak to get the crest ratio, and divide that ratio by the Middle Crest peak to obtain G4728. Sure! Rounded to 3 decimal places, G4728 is 0.104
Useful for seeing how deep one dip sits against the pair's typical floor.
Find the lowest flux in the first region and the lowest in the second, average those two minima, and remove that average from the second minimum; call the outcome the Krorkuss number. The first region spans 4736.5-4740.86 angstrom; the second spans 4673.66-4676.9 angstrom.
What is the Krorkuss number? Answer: -0.1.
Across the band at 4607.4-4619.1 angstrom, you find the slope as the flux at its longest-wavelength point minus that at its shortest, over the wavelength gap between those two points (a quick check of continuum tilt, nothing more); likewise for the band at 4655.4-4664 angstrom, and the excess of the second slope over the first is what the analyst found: 0.00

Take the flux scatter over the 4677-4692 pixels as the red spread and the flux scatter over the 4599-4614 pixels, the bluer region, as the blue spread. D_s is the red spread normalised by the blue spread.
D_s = 0.49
